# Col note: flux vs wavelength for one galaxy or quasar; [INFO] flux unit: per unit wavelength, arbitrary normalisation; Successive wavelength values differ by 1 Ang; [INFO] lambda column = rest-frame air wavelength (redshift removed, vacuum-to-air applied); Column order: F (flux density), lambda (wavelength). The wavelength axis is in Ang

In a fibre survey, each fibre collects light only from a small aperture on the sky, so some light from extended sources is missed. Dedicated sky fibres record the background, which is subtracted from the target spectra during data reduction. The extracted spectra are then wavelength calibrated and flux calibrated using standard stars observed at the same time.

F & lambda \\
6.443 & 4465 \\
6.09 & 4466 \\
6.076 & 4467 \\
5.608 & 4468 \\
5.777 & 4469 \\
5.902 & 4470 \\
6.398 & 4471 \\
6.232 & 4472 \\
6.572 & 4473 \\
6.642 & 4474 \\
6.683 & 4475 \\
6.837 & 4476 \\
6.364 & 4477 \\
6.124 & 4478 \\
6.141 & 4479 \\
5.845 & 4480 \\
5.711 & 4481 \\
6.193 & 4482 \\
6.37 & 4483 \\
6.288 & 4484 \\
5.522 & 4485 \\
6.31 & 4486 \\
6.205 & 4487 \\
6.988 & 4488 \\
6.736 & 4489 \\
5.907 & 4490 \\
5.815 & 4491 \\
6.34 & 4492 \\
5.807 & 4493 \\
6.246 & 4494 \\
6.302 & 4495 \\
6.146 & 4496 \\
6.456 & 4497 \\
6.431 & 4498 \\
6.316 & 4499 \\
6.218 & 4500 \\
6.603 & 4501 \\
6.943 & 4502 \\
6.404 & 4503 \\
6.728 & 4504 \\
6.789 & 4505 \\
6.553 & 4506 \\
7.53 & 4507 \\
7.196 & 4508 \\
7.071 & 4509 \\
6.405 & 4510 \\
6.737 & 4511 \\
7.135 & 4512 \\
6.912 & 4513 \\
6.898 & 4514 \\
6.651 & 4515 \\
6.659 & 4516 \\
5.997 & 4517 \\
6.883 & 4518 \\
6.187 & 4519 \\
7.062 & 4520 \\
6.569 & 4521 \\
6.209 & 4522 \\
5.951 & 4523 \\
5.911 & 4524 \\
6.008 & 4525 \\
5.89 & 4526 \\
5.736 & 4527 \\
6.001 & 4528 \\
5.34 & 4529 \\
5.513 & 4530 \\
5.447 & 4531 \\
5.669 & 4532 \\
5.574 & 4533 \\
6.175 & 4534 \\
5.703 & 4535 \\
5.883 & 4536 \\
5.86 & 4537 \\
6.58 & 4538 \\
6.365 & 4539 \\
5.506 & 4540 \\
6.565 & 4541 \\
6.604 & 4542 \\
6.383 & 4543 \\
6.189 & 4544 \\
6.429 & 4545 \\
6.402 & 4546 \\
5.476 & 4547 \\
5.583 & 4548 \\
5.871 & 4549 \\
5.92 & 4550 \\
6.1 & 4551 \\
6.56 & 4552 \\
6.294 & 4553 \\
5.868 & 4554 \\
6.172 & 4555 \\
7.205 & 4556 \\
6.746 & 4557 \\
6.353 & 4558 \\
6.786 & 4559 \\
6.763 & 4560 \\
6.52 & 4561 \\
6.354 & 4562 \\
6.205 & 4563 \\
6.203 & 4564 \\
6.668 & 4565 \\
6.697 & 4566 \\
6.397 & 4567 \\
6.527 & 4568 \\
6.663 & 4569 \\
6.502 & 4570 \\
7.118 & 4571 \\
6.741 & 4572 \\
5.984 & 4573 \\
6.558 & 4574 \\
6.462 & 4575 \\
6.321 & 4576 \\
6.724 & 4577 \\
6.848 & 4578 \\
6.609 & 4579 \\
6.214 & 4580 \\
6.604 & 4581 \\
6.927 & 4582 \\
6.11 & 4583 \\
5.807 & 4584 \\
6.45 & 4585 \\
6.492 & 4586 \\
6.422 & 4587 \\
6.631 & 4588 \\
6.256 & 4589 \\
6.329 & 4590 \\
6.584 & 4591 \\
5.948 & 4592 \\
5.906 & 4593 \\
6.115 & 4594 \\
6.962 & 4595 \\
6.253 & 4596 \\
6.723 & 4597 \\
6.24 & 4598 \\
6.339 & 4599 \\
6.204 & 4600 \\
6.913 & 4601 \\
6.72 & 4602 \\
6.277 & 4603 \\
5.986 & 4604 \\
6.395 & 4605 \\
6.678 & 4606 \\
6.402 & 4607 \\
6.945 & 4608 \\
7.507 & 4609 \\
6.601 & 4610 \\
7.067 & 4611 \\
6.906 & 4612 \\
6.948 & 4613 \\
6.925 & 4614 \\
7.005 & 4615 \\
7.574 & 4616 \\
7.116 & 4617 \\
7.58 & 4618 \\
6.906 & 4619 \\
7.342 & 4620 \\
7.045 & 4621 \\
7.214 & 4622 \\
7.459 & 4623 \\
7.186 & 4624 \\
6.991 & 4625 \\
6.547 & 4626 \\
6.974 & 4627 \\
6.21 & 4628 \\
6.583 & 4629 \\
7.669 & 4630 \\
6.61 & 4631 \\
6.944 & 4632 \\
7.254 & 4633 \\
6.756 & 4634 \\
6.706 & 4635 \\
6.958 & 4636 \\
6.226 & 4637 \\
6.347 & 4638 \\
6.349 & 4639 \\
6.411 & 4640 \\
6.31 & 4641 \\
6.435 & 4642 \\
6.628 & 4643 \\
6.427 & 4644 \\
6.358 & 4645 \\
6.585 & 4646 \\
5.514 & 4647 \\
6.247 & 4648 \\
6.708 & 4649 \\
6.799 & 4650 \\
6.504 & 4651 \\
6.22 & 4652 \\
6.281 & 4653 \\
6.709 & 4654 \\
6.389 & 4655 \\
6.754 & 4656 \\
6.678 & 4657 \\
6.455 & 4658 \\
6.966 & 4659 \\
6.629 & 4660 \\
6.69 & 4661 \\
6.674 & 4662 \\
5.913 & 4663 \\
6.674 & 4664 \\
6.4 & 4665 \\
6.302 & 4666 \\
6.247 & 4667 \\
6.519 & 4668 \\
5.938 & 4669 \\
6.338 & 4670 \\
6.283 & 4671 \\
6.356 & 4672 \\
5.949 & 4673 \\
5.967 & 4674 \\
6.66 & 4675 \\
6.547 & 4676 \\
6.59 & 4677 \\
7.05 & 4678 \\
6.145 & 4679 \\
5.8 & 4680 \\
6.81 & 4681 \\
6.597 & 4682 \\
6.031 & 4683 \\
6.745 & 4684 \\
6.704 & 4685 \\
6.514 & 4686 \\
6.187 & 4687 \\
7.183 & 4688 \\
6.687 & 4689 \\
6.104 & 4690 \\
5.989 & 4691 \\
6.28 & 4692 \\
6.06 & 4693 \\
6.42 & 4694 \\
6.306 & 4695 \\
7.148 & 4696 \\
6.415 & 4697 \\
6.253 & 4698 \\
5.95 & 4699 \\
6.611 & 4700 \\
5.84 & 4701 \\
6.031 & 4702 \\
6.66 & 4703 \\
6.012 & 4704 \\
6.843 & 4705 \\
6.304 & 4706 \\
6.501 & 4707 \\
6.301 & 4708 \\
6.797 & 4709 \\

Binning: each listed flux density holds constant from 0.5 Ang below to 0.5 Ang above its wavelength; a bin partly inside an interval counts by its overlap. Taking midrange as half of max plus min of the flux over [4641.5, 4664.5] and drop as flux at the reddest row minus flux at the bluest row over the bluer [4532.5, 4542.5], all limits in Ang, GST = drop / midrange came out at 0.17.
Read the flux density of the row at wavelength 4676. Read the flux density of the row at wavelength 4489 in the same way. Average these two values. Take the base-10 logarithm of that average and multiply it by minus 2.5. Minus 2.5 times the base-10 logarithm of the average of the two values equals -2.06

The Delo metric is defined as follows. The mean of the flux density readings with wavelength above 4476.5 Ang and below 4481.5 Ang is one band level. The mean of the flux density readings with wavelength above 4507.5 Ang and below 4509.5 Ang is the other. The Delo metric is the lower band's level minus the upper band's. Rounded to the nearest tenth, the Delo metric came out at -1.1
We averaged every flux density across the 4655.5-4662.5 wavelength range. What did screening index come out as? 6.69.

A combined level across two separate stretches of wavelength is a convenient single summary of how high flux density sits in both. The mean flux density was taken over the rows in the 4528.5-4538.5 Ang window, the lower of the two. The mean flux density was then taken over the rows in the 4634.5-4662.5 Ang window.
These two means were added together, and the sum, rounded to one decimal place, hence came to 12.3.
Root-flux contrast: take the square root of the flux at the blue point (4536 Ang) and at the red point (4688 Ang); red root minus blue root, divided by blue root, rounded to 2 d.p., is 0.10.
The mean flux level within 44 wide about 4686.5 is 6.38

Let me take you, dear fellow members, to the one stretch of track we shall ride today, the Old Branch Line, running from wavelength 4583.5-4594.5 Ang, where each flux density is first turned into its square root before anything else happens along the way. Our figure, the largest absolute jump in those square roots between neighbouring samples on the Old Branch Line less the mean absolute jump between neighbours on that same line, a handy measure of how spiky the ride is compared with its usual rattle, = 0.079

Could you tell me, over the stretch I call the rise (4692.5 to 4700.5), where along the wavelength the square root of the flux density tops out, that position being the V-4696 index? 4696 Ang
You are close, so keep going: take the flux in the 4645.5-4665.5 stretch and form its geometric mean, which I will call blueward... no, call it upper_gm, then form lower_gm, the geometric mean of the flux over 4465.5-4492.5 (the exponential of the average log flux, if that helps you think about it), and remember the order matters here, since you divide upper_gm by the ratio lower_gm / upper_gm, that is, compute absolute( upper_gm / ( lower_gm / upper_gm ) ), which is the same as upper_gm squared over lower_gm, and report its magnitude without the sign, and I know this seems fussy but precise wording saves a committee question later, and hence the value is 6.8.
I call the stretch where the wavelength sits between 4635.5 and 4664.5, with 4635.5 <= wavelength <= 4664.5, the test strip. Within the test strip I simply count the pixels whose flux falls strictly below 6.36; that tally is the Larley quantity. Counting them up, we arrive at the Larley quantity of 10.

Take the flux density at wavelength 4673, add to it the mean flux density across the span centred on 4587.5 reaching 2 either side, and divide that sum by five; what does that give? 2.48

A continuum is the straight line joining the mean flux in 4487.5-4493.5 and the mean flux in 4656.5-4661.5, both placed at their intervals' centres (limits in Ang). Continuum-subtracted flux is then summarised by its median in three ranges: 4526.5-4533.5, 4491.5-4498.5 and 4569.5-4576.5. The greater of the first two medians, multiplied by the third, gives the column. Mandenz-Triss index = 0.001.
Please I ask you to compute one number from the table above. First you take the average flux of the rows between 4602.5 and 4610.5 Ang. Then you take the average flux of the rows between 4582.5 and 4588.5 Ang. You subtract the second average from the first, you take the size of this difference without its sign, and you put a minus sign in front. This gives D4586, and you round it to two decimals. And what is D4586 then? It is -0.28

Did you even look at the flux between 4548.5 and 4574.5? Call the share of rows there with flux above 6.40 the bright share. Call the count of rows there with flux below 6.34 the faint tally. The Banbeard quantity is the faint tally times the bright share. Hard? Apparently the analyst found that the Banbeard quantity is 4.8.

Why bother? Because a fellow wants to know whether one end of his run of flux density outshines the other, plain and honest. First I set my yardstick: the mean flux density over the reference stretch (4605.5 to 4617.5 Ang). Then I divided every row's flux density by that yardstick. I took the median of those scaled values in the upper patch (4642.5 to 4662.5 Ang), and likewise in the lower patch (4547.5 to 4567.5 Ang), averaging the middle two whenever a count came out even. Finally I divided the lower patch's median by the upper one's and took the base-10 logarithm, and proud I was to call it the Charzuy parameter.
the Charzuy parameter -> -0.017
